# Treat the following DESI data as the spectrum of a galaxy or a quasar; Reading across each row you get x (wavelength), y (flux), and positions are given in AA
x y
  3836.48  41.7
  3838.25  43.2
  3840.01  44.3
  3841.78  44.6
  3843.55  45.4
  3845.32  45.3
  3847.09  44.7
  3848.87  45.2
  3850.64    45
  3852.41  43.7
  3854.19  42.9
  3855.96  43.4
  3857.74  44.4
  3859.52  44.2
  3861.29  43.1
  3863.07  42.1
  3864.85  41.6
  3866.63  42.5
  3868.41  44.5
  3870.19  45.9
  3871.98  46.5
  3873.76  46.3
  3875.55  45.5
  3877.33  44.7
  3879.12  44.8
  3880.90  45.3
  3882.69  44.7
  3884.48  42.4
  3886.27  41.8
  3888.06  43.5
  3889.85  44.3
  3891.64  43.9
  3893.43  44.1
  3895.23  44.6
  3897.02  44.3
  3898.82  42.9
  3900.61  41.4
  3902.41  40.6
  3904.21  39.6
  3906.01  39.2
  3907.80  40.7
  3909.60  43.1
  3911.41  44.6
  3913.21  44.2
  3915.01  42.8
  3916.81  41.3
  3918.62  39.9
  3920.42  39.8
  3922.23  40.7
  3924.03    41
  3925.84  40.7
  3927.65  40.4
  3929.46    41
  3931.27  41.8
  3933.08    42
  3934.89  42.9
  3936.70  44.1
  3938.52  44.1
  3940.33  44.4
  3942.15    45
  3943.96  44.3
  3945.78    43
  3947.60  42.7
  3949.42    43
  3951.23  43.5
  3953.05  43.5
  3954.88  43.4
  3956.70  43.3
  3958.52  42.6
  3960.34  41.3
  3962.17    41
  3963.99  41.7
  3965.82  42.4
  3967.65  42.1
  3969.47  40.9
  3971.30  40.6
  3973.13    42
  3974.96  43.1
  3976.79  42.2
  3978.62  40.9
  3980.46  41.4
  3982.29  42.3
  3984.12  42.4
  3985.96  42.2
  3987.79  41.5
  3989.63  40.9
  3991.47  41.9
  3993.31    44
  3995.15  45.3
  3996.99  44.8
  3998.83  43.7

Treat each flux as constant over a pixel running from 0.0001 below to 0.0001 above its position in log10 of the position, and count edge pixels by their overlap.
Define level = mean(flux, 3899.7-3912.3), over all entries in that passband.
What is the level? 41.3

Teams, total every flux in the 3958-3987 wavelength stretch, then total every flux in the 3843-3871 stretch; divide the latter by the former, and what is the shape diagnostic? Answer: 1.05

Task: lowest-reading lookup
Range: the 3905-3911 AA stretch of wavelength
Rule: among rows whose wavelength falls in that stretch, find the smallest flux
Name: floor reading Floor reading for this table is 39.2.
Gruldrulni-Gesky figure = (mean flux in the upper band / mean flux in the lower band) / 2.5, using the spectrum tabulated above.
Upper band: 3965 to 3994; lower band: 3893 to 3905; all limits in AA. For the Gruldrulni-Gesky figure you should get 0.395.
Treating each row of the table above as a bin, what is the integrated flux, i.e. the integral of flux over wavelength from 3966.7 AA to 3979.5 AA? 534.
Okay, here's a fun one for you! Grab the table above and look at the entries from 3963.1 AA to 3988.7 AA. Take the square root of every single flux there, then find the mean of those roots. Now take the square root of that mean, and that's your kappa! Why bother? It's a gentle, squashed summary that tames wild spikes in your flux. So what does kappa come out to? 2.54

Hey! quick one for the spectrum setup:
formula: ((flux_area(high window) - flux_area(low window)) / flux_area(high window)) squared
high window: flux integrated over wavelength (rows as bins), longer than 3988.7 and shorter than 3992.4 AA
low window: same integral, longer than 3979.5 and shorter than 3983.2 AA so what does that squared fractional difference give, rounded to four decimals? 0.0001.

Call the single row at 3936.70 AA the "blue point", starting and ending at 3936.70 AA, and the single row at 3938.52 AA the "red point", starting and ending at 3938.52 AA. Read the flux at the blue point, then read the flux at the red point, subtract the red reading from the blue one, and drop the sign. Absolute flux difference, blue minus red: 0.0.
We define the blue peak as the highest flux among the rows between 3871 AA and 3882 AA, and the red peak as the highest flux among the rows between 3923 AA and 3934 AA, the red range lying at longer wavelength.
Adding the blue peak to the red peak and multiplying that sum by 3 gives 265.5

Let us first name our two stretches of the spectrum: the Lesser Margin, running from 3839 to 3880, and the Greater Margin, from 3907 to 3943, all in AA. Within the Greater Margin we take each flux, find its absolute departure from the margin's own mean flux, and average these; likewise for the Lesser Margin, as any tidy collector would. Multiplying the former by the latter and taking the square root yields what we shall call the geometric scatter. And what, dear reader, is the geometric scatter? 1.235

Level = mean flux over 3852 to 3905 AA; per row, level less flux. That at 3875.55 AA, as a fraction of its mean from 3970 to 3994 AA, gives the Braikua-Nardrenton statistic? -1.1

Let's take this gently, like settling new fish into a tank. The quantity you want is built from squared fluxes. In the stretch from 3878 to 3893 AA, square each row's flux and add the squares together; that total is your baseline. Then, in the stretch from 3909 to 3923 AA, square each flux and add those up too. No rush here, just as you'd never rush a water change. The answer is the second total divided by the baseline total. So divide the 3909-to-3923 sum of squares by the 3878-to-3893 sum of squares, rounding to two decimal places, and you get 0.92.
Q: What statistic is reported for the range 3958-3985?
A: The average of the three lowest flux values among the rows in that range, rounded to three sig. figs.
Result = 40.8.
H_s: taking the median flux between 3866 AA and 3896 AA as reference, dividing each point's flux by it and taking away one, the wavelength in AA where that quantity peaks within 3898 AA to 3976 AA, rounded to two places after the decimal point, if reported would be 3942.15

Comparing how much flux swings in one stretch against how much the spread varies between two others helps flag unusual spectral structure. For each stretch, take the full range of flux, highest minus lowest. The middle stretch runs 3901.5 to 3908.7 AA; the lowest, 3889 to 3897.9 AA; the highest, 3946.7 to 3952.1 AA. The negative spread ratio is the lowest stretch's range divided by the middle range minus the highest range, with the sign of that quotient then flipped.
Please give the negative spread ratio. -1.0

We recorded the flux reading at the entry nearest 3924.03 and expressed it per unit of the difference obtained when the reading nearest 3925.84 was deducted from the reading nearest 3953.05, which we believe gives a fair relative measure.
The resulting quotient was 15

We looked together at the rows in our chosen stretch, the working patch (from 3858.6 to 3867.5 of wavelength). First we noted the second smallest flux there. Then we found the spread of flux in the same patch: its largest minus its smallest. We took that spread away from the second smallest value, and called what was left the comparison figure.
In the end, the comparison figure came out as 39.5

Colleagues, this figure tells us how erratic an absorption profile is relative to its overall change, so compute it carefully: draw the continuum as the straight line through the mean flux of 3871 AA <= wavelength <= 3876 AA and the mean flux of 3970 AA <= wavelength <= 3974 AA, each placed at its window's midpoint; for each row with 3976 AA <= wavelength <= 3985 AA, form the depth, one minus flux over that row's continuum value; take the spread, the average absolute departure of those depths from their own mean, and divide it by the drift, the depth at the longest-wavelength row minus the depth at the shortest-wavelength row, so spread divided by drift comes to -1.0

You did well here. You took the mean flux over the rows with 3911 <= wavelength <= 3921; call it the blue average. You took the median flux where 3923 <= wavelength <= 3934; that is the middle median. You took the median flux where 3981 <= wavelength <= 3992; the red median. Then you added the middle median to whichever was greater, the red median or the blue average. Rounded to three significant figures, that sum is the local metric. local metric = 83.1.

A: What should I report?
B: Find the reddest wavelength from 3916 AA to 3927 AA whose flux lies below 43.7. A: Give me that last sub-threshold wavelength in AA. 3925.84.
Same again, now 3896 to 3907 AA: 3906.01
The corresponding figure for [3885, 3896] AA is 3888.06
